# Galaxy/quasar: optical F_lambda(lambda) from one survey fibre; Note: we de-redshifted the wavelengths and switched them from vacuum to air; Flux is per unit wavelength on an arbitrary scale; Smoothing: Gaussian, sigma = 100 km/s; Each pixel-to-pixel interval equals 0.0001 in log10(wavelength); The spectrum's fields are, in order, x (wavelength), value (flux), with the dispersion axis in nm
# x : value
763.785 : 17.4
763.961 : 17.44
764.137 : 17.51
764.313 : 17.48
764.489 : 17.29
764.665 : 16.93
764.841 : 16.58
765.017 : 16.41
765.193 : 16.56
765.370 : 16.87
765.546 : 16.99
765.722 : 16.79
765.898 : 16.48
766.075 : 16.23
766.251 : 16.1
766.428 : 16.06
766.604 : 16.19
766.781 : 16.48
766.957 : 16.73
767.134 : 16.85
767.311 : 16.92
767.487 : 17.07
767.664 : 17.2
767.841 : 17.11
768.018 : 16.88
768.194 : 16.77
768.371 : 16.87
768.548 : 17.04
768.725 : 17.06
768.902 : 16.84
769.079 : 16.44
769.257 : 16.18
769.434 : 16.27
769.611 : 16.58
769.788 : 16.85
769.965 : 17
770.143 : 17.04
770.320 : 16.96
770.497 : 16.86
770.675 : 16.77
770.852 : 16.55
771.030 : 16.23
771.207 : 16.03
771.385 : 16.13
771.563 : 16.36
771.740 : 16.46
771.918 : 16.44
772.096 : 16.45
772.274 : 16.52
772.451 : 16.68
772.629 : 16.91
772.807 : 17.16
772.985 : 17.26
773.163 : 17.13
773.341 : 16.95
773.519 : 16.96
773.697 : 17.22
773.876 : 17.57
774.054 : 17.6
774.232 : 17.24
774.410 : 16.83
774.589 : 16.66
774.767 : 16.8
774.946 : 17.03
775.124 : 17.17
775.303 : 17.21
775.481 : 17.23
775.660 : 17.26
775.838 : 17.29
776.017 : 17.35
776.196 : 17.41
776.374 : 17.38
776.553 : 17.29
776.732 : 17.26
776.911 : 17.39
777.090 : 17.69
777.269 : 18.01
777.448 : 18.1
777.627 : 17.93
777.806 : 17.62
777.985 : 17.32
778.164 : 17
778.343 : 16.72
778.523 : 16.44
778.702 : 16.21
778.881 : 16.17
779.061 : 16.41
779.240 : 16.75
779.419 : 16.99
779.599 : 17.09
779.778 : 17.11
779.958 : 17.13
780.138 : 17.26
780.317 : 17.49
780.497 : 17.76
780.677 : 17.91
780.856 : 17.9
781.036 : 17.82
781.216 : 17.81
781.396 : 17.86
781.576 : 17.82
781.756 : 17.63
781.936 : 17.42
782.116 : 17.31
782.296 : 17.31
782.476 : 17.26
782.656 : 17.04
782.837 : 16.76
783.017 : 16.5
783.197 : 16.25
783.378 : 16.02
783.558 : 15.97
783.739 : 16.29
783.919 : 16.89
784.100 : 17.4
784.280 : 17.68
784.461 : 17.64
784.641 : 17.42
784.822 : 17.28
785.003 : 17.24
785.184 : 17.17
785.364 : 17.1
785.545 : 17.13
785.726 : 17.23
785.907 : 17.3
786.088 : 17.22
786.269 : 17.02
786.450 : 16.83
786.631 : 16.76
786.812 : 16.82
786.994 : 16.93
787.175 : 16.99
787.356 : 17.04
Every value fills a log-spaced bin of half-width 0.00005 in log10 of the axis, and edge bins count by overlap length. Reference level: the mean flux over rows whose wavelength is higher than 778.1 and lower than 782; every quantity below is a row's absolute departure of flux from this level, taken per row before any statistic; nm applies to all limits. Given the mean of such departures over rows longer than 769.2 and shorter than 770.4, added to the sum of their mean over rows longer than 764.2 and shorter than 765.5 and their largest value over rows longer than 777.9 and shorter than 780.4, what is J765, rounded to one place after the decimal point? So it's 2.0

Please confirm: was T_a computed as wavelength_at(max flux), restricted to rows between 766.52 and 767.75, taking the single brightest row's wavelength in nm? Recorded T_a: 767.664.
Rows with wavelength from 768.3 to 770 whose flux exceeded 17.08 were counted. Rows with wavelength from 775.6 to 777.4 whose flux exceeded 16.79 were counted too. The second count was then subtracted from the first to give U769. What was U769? -10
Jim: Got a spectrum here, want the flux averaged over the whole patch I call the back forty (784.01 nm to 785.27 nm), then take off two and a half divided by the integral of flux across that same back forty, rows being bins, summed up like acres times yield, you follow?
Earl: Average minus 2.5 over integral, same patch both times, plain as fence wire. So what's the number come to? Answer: 17.3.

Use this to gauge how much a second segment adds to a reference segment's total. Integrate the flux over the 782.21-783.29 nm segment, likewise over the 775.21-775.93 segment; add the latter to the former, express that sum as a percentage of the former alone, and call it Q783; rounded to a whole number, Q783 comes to 168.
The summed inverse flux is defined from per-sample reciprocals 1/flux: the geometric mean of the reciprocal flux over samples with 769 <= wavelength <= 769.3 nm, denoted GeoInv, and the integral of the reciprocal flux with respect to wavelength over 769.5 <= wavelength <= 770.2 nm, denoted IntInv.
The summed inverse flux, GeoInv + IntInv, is 0.103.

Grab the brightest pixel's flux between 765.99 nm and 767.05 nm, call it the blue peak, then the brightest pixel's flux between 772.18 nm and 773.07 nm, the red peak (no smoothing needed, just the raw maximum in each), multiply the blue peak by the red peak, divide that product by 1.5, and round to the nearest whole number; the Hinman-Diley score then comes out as 193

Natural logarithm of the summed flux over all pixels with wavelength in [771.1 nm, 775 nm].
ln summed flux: 5.915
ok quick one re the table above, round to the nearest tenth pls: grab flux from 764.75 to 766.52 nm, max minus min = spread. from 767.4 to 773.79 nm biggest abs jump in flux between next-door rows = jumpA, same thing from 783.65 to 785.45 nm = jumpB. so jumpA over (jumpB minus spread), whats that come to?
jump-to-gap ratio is -1.2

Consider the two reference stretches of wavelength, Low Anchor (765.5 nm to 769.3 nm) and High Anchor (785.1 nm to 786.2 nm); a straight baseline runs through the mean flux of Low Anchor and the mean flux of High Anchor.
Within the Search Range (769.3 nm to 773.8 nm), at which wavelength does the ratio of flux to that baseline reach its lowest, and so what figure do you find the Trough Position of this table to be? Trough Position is 771.207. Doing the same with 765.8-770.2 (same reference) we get 766.428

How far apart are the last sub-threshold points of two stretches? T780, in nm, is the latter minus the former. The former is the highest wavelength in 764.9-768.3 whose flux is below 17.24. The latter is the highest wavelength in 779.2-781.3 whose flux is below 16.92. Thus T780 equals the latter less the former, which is 11.05 nm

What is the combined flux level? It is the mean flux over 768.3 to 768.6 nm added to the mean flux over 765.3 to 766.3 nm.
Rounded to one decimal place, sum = 33.5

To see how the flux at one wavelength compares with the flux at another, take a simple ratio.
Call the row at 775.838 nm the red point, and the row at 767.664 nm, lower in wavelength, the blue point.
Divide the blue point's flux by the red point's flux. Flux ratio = 0.99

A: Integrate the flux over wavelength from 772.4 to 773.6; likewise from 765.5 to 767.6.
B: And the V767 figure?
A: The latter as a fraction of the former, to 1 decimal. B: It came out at 1.7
